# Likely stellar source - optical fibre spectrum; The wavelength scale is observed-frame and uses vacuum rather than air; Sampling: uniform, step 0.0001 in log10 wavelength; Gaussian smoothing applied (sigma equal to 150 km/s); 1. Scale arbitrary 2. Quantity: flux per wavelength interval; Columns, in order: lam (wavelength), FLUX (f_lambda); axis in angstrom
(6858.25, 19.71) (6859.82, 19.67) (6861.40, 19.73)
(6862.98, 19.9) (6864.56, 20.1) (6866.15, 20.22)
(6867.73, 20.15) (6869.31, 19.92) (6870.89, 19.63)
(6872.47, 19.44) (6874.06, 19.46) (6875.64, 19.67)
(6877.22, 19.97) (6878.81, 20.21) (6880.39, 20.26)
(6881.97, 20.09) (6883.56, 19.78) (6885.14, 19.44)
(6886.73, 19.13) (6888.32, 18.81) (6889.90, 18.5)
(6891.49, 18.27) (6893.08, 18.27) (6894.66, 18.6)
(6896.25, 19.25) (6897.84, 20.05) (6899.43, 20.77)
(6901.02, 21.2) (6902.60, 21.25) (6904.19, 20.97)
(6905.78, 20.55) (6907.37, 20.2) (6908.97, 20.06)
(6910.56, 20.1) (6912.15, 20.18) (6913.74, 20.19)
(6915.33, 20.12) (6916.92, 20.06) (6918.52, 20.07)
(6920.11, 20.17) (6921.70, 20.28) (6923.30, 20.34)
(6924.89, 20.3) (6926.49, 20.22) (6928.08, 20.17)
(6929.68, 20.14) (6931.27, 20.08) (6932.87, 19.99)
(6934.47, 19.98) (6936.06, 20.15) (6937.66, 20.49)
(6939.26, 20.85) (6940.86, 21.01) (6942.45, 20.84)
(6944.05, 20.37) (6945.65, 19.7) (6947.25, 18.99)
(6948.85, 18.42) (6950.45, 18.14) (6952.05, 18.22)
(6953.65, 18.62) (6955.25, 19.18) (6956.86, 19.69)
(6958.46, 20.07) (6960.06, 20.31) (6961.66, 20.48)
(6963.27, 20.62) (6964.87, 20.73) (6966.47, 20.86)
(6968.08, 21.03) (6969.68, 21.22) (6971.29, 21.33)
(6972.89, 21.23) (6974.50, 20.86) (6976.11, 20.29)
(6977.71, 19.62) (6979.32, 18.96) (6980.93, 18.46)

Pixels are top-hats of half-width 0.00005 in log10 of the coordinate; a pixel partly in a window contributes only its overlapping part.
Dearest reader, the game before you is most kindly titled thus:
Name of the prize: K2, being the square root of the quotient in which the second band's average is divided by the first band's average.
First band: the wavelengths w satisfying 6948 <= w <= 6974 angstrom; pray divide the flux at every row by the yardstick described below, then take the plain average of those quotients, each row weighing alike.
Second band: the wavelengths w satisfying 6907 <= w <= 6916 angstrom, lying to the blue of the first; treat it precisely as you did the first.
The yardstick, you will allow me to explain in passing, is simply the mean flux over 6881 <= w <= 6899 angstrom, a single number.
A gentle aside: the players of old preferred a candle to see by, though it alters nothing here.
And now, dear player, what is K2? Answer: 1.00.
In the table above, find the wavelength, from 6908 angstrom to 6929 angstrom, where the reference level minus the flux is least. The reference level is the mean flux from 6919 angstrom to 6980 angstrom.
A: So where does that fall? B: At 6923.30 angstrom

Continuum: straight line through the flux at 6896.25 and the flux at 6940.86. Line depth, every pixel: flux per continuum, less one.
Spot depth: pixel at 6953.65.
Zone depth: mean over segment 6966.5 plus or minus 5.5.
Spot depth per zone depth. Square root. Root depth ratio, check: 1.6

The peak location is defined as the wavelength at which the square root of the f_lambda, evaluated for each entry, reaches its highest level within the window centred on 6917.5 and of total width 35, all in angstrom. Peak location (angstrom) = 6902.60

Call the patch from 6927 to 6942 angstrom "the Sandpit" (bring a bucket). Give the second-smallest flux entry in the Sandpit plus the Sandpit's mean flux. 40.3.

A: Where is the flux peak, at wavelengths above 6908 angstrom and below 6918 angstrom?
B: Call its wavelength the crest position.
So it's 6913.74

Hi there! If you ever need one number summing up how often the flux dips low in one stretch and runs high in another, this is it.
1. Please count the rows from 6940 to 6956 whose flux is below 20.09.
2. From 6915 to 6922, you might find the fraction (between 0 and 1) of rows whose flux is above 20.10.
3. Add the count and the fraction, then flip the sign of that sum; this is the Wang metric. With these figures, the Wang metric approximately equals -7.6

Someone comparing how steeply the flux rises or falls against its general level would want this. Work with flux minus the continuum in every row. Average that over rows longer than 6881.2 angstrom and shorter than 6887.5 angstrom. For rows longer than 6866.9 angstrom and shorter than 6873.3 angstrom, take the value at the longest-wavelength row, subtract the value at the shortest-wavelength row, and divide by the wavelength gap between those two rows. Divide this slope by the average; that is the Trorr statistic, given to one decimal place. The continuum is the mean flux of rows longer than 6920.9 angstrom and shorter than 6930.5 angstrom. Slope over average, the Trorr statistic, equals 0.2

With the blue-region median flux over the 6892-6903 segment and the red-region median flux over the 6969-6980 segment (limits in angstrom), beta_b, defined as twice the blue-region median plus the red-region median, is 61.0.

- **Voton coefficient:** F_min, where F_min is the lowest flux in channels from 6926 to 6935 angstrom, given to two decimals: 19.98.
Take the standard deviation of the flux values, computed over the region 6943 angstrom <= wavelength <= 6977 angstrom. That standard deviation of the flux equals 1.0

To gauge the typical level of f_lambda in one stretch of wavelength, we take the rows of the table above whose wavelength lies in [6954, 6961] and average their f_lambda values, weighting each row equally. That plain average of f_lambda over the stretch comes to 19.8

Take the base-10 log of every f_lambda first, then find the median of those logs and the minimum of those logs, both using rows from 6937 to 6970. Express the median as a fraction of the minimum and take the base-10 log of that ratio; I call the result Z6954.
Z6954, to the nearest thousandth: 0.017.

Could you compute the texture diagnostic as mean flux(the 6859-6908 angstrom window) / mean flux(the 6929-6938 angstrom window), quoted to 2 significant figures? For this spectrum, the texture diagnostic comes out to 0.98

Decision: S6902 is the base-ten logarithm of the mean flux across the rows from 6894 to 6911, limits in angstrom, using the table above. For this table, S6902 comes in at 1.31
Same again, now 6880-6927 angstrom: 1.30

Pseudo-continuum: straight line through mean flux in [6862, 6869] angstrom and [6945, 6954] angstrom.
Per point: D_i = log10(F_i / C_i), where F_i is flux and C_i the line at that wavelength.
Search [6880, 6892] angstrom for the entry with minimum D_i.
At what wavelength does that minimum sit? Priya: 6891.49 angstrom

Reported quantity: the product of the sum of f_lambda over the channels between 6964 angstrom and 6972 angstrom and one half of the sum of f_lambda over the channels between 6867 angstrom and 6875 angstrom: 5185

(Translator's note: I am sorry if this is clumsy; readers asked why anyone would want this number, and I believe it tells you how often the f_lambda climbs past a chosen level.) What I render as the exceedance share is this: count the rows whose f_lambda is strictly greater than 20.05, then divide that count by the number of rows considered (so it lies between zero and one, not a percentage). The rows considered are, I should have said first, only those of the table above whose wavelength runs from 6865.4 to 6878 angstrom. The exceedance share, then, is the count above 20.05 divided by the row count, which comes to 0.25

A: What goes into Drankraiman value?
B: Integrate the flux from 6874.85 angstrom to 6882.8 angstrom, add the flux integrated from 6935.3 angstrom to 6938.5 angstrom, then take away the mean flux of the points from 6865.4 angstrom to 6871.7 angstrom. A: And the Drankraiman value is 204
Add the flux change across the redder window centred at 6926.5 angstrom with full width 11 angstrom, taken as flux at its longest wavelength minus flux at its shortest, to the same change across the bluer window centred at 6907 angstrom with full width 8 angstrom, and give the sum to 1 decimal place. -1.1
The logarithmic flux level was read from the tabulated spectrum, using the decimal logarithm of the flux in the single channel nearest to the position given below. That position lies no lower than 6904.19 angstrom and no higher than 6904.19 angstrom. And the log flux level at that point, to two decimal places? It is 1.32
